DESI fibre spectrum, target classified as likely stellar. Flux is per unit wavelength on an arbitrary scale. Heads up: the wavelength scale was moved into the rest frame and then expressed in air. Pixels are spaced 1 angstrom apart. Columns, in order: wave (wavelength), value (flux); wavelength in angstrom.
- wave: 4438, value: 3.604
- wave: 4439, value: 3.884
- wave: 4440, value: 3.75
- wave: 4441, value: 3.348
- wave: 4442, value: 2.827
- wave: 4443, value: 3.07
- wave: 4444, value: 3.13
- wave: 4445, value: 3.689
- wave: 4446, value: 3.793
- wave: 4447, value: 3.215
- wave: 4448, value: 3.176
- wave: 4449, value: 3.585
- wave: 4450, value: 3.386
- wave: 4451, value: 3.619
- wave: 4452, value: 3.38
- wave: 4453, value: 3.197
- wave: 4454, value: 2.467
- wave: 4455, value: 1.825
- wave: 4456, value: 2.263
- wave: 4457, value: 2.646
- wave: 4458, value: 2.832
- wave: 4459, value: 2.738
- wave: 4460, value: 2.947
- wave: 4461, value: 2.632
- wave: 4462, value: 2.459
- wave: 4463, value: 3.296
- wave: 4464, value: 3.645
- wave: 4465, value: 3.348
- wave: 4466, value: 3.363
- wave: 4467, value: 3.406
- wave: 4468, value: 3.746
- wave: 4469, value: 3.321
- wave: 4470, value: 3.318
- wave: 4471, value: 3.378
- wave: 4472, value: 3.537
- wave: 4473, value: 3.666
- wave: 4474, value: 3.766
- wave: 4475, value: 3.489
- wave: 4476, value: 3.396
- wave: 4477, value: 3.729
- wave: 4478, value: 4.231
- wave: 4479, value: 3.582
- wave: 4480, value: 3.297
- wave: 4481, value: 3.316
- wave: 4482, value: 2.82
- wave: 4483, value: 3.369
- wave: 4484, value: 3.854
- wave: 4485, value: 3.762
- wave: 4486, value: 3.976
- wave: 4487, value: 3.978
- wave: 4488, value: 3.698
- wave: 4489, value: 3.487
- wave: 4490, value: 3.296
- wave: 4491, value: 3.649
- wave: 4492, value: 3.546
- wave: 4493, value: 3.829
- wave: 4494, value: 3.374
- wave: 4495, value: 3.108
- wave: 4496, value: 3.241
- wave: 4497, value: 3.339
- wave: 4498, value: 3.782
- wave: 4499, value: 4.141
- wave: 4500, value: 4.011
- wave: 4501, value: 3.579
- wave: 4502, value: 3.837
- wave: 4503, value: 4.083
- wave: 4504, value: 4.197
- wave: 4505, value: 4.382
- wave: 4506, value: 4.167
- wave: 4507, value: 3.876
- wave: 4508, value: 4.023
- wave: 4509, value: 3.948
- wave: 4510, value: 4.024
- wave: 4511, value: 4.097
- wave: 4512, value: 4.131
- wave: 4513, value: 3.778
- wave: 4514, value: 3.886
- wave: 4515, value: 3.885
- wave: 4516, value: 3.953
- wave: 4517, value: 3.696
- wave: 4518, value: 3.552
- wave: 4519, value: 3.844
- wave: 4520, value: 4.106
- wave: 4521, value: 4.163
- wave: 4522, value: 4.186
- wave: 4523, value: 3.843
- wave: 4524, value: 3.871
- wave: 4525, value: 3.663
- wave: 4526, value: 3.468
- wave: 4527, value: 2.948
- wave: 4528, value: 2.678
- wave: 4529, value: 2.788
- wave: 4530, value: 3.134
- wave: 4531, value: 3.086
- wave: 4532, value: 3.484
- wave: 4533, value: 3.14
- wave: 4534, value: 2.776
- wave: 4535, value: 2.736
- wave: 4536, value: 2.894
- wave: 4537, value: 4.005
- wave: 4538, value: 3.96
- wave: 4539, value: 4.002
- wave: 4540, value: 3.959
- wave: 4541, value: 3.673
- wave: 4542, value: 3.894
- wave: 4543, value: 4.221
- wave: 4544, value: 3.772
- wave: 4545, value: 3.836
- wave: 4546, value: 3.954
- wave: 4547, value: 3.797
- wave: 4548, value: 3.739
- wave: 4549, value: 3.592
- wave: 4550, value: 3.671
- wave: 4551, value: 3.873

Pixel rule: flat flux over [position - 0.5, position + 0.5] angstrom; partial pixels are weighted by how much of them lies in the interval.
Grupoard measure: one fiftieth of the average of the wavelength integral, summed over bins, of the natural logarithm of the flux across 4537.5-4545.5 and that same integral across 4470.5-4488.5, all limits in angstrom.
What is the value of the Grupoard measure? 0.34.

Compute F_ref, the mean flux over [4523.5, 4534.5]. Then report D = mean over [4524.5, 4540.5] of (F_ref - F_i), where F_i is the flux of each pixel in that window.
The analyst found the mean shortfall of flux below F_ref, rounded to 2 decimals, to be -0.11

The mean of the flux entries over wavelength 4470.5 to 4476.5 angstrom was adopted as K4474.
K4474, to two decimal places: 3.54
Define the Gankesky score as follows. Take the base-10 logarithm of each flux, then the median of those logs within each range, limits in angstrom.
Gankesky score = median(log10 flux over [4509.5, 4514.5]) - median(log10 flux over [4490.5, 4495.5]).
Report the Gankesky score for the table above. 0.055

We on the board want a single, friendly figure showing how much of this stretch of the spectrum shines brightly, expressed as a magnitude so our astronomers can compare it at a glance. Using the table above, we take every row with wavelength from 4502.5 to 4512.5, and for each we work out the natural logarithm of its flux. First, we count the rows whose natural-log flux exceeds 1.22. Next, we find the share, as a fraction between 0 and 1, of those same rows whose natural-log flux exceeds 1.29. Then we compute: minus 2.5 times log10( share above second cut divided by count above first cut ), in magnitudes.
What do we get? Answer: 2.50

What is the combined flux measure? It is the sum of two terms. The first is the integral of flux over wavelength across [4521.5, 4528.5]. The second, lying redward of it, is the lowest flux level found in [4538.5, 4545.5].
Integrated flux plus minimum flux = 28.3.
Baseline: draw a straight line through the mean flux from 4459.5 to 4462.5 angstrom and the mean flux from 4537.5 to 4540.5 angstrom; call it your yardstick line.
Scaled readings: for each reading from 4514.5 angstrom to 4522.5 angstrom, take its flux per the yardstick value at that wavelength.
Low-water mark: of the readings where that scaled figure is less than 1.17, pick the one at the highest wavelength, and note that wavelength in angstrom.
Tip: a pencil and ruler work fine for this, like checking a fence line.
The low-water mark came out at 4522 angstrom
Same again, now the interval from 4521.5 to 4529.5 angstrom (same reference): 4529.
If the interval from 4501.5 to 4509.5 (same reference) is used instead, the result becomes 4509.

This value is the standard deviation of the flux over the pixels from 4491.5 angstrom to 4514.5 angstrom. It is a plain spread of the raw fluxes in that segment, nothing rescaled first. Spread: 0.33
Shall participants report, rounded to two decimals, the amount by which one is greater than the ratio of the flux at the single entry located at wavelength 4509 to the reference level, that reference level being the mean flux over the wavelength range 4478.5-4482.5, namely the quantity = -0.21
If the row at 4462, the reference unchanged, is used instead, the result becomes 0.24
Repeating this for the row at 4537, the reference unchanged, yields -0.23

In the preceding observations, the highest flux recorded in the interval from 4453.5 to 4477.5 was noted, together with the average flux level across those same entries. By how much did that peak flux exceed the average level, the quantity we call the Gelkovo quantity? 0.632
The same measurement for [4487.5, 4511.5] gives 0.602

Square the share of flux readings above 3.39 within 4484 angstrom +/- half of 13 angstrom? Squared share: 0.38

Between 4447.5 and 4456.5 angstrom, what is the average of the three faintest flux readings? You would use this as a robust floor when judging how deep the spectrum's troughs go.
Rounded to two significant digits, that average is 2.2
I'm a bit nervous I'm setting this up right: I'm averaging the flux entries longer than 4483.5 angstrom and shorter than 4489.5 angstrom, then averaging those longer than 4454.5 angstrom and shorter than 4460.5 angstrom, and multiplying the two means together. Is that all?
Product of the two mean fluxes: 9.64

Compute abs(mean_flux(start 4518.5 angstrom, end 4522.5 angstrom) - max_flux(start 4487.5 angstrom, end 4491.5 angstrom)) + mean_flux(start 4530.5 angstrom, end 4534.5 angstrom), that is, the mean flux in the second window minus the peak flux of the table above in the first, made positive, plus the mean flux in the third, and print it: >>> 3.5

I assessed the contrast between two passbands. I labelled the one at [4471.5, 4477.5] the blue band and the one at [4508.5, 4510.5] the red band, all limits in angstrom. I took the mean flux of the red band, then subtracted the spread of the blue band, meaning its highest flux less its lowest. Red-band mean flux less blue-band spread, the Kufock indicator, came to 3.62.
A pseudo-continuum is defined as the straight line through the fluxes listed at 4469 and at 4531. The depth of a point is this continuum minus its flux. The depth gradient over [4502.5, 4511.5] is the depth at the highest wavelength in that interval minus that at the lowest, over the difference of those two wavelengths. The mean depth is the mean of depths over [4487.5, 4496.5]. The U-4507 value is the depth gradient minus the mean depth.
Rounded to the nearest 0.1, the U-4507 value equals 0.2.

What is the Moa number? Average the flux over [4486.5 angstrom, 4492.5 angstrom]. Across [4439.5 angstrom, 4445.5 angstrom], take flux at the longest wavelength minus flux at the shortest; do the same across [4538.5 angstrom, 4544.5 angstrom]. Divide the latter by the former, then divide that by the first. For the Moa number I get 1.0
